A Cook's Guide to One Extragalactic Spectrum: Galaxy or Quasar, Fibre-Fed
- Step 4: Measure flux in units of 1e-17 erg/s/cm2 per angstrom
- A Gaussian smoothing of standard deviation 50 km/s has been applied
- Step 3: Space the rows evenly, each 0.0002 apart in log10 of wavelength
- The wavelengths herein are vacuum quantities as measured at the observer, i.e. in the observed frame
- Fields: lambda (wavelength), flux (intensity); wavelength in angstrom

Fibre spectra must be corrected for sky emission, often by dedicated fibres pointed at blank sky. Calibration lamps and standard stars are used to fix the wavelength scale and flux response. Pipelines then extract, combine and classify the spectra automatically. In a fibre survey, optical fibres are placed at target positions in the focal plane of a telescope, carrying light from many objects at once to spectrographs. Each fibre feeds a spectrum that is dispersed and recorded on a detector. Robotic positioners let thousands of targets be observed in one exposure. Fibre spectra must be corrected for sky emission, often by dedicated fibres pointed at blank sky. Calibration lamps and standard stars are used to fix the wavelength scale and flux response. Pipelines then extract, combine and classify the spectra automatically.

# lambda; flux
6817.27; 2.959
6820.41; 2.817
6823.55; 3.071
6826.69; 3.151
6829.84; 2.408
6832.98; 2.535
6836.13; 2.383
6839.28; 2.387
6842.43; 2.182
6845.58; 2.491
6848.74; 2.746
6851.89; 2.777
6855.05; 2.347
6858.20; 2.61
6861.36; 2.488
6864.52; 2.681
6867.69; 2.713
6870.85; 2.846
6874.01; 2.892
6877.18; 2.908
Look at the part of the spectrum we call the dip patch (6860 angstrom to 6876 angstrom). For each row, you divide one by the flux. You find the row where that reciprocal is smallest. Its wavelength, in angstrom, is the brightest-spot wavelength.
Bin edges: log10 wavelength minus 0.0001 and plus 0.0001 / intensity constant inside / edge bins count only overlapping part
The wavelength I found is 6874.01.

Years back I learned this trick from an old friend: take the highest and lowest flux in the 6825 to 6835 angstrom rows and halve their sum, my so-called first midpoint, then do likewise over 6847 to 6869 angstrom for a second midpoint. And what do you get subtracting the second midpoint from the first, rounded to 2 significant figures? 0.22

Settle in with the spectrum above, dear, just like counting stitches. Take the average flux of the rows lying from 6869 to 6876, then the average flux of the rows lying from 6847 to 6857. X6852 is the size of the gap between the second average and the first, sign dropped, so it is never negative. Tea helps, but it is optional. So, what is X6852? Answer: 0.25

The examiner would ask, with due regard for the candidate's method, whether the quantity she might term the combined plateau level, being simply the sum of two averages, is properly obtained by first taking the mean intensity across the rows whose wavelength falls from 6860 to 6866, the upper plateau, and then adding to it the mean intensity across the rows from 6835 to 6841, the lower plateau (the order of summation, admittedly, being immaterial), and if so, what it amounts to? 4.97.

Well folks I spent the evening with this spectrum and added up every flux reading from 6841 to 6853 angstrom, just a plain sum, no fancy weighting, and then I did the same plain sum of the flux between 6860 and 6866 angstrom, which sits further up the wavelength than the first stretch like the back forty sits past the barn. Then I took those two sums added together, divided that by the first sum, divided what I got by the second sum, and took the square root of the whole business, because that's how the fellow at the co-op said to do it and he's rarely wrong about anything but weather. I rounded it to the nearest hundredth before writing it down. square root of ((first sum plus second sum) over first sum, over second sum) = 0.54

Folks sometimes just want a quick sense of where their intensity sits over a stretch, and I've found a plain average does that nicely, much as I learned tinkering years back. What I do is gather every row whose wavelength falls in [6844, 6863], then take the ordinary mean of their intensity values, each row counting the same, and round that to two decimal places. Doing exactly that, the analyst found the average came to 2.58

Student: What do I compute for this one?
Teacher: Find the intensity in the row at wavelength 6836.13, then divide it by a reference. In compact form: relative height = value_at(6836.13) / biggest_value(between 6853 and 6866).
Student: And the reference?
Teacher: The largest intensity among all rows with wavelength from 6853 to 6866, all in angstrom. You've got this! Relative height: 0.89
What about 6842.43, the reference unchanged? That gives 0.81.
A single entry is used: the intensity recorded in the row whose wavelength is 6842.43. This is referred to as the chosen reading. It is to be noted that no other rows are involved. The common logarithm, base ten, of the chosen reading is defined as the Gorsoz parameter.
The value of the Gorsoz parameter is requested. 0.34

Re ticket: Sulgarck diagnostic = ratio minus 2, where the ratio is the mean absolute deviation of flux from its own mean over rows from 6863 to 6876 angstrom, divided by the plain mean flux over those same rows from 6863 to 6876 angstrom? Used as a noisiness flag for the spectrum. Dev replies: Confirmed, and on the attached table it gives -1.97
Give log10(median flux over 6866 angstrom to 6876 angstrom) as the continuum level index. 0.45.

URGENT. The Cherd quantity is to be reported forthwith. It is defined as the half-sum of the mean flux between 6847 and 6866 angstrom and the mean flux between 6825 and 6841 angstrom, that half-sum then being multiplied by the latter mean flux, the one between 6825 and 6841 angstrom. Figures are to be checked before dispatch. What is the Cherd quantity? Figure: 6.66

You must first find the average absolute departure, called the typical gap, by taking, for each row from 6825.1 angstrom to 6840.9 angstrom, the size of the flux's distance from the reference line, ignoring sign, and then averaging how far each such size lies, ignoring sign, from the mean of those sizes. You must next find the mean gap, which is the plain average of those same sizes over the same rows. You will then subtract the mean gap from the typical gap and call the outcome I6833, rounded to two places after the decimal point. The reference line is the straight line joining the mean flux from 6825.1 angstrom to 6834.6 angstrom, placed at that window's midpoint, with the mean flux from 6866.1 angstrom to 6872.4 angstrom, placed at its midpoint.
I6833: -0.25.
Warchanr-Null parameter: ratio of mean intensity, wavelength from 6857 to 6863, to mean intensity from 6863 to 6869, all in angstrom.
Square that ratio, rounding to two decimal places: 0.89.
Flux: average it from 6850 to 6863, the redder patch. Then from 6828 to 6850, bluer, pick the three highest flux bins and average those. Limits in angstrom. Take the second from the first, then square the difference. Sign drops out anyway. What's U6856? 0.001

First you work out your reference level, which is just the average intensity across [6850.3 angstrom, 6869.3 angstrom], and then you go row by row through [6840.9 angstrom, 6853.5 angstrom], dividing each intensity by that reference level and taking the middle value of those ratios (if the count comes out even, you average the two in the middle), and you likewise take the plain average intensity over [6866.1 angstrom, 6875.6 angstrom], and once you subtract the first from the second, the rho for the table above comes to 1.81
